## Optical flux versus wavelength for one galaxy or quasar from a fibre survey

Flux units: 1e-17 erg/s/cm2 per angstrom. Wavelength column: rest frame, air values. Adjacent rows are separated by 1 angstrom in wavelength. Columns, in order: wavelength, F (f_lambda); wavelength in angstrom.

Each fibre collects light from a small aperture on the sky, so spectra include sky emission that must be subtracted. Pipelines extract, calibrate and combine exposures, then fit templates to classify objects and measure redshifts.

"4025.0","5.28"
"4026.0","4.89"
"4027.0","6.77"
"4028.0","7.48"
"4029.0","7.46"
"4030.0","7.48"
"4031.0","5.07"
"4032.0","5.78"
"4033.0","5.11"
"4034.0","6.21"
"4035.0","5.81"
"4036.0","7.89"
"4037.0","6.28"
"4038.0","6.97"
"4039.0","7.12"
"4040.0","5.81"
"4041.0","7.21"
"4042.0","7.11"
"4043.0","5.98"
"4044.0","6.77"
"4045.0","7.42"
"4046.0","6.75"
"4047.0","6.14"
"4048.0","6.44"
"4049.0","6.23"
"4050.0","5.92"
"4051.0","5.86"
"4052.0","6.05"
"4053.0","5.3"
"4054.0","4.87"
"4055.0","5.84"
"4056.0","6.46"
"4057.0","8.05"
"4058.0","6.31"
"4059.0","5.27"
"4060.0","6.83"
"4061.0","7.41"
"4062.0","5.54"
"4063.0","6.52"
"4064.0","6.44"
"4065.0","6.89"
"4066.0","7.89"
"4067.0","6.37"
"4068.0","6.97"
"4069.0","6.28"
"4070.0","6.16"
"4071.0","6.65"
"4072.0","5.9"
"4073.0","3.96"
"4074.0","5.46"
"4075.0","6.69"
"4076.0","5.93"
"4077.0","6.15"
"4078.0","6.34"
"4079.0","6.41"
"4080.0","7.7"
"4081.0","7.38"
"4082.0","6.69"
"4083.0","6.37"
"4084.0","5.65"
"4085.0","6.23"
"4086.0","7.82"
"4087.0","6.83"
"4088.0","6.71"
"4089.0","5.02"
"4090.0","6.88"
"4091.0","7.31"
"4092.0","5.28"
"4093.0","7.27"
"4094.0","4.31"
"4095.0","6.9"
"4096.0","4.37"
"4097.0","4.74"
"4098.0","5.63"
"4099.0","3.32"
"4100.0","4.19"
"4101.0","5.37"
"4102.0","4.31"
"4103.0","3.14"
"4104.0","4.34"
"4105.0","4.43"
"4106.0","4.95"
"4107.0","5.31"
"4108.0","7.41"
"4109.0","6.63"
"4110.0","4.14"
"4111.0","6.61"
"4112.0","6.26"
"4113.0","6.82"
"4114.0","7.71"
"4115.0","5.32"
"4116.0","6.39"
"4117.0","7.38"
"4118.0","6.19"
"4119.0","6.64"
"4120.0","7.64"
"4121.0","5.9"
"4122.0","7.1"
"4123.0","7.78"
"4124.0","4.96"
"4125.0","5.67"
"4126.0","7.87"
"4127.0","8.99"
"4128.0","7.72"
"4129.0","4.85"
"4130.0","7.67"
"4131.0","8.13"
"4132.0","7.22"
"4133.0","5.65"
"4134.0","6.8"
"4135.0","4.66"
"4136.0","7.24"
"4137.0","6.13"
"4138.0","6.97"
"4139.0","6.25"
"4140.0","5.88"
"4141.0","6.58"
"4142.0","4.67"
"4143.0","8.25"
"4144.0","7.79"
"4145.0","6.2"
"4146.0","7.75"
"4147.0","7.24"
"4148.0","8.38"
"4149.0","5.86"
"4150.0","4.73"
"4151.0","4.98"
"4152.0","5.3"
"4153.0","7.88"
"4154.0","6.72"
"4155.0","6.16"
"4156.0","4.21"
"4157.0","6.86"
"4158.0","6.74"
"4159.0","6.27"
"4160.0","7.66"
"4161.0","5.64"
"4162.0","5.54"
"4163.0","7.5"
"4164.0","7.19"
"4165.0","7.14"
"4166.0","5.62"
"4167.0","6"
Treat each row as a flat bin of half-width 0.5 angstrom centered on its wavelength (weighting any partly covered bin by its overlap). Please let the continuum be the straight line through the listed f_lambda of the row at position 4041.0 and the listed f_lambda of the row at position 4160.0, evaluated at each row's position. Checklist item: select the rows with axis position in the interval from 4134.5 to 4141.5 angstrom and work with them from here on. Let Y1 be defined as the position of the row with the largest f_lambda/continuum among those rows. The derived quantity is 4136.0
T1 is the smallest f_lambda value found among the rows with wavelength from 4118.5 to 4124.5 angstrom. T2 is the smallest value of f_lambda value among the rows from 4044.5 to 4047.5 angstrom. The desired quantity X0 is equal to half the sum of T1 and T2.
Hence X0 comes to 5.55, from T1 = 4.96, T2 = 6.14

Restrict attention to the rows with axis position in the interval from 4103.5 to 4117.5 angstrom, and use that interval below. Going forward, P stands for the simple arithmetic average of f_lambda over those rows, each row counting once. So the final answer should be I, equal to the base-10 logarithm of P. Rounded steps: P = 5.98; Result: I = 0.78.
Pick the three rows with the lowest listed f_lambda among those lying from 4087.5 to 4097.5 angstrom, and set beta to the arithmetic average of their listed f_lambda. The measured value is 4.47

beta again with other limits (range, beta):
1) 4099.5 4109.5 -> 3.88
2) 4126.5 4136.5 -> 5.05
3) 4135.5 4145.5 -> 5.56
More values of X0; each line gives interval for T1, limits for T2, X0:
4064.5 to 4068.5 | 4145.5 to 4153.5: 5.55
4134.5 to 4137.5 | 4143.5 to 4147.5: 5.43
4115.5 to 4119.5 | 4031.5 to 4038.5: 5.65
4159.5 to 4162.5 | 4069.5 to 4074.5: 4.75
